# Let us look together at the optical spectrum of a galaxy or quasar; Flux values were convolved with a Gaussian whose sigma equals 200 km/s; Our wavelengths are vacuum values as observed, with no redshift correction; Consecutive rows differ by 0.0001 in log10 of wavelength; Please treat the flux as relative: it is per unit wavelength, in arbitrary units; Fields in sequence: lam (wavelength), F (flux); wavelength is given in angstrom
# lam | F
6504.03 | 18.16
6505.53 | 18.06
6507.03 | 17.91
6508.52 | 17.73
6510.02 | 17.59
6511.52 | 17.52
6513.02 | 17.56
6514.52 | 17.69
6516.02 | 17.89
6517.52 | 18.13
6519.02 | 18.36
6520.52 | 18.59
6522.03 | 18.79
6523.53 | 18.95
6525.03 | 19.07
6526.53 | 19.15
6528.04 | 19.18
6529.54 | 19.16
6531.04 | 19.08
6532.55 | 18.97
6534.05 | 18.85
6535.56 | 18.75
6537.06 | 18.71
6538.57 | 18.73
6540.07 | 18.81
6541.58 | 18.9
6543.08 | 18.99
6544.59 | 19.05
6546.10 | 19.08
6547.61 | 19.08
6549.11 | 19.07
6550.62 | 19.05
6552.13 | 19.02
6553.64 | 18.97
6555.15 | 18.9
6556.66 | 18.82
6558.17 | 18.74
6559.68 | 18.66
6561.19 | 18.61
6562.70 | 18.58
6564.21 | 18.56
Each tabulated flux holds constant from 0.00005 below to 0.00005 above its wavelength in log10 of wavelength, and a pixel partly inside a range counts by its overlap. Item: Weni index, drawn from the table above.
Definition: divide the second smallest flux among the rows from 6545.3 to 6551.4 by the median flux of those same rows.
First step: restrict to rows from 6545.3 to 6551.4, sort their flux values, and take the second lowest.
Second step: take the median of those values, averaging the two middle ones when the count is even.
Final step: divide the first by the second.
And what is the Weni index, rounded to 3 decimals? 1.000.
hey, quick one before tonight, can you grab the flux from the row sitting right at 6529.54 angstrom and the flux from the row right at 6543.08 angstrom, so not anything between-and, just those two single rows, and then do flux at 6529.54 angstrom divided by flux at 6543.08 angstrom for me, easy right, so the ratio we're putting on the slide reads 1.01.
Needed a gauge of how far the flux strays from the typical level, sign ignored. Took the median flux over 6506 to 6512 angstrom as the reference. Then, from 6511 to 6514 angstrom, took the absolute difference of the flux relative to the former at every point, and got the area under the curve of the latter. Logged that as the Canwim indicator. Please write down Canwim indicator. 0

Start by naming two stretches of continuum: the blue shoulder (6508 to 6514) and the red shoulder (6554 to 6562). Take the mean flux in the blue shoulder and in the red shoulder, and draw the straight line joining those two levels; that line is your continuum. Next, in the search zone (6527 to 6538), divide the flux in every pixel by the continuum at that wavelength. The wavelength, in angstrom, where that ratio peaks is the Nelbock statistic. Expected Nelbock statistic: 6528.04 angstrom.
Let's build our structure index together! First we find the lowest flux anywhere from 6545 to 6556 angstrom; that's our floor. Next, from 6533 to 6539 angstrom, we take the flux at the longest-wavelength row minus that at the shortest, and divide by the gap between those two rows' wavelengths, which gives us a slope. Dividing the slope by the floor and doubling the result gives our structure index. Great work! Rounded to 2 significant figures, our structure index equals -0.0028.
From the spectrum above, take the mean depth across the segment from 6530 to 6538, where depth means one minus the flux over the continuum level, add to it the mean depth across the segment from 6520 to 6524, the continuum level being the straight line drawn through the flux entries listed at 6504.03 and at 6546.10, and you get -0.015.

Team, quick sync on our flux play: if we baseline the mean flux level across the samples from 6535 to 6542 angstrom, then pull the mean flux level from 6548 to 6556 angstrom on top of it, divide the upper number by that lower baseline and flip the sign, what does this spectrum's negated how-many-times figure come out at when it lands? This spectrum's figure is -1.01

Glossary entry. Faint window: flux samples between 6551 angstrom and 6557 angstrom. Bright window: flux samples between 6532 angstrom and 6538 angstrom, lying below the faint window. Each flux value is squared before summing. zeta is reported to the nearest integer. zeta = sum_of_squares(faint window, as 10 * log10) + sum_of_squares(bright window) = 1448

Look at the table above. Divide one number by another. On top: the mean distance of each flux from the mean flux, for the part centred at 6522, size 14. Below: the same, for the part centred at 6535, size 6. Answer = 4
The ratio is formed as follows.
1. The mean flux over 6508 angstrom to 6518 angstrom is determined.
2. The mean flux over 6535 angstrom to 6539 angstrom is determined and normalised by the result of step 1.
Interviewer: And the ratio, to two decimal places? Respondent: 1.06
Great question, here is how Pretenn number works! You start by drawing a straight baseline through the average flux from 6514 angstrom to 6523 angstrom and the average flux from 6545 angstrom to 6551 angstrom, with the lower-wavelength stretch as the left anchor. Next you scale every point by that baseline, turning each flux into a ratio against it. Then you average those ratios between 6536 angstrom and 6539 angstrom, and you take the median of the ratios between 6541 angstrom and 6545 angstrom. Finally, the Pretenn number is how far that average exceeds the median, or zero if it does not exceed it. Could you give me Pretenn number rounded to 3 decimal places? 0.000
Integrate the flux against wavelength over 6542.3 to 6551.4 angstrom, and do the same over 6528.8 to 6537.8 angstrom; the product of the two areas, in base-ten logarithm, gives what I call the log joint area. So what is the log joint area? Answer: 4.47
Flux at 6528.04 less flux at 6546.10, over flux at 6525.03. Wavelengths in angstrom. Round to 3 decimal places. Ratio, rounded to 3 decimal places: 0.005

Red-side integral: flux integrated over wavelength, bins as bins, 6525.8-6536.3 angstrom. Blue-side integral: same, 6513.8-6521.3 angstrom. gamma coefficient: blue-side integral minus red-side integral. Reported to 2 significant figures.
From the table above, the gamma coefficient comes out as -64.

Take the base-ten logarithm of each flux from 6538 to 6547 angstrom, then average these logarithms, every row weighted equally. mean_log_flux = 1.277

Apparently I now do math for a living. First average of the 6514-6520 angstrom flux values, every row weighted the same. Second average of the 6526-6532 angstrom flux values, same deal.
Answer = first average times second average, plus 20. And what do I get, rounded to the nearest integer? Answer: 365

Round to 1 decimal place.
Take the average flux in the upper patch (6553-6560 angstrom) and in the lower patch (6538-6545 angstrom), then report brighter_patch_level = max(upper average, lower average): 18.9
